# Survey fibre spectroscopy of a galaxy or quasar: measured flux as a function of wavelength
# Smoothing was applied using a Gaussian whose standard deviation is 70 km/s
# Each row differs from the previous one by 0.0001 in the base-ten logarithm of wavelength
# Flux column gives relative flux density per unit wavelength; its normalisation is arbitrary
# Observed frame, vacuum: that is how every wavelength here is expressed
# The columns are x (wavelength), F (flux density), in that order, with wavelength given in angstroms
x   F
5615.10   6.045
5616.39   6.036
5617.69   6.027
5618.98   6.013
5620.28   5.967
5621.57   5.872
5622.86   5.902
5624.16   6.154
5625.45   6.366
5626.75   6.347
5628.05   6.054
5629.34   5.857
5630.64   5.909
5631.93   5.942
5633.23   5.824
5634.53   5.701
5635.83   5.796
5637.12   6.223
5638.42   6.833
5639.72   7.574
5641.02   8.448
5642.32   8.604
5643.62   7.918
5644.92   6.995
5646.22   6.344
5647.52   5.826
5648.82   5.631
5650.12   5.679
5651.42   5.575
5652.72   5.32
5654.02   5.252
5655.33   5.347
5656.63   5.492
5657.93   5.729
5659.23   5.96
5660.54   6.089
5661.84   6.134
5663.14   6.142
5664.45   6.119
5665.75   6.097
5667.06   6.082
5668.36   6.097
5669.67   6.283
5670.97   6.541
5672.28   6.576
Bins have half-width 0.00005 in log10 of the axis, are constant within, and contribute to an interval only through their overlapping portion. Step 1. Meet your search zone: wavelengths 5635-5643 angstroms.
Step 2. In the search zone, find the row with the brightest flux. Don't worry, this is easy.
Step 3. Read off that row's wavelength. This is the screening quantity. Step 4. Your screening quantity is 5642.32 angstroms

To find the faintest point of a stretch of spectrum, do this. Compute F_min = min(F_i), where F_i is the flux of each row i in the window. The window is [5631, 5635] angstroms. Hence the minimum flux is 5.701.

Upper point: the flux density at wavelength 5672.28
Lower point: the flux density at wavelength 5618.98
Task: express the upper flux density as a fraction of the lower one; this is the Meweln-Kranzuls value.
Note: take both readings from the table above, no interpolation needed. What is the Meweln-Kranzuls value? 1.09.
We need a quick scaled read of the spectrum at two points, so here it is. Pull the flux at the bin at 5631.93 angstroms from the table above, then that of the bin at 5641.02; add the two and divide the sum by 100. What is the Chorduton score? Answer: 0.144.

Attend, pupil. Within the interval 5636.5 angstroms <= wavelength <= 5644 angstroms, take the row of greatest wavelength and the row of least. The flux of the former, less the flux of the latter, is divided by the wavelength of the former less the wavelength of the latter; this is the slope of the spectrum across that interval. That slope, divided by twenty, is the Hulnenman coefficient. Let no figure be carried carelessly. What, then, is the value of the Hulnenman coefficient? 0.013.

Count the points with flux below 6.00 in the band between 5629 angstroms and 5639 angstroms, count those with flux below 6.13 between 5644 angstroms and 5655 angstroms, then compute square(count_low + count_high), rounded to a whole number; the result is 144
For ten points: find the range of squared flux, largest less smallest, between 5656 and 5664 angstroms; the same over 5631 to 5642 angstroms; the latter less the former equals 31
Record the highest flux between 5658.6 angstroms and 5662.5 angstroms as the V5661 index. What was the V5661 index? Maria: 6.134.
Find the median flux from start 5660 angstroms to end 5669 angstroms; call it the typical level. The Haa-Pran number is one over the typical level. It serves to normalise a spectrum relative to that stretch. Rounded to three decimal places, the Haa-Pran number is 0.164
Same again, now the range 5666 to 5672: 0.162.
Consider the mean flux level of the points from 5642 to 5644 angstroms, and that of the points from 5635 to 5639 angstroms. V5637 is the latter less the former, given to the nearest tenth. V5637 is -2.0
